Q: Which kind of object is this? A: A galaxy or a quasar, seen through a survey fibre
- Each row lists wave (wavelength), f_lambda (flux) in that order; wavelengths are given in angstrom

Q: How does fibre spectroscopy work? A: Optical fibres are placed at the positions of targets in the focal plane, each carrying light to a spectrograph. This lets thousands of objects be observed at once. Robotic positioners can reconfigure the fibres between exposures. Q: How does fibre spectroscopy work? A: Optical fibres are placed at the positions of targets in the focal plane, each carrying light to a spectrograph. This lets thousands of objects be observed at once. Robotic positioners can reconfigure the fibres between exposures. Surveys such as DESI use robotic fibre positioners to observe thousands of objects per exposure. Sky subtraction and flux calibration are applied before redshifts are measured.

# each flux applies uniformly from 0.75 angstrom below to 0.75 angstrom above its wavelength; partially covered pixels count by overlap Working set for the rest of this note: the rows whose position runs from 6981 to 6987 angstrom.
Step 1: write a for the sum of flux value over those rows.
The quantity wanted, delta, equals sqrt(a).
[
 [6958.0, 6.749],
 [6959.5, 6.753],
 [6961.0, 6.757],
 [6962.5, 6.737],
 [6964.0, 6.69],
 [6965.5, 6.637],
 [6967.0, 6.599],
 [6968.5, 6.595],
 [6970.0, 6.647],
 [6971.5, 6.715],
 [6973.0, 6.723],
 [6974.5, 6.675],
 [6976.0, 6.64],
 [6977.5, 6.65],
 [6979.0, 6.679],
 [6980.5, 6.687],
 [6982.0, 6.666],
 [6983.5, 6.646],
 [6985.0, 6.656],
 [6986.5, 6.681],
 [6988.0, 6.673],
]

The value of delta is 5.162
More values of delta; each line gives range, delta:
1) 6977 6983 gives 5.165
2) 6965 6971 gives 5.146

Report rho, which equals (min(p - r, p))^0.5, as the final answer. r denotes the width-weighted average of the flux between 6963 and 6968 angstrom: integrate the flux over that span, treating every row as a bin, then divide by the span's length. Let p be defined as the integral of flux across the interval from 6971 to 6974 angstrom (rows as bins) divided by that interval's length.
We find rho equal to 0.27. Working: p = 6.72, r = 6.64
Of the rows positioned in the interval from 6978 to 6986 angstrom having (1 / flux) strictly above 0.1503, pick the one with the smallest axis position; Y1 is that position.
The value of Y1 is 6983.5 angstrom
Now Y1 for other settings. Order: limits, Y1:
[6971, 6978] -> 6976.0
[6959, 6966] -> 6965.5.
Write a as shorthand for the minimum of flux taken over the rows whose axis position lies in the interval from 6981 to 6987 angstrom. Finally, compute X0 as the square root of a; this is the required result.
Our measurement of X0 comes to 2.58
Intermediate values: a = 6.646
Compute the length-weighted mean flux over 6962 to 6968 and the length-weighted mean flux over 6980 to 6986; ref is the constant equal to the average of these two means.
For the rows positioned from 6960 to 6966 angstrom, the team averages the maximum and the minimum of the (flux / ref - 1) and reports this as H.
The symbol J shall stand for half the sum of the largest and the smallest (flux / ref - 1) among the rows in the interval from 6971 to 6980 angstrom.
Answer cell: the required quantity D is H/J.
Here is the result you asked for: 1.8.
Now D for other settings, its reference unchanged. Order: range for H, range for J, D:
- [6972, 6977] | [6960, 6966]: 0.6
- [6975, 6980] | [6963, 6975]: 0.8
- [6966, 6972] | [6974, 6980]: 3.1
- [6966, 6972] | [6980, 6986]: -1.4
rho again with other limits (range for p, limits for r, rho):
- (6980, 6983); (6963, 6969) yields 0.19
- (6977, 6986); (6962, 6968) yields 0.07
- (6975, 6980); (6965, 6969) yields 0.22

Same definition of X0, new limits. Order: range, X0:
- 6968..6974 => 2.57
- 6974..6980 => 2.58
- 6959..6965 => 2.59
